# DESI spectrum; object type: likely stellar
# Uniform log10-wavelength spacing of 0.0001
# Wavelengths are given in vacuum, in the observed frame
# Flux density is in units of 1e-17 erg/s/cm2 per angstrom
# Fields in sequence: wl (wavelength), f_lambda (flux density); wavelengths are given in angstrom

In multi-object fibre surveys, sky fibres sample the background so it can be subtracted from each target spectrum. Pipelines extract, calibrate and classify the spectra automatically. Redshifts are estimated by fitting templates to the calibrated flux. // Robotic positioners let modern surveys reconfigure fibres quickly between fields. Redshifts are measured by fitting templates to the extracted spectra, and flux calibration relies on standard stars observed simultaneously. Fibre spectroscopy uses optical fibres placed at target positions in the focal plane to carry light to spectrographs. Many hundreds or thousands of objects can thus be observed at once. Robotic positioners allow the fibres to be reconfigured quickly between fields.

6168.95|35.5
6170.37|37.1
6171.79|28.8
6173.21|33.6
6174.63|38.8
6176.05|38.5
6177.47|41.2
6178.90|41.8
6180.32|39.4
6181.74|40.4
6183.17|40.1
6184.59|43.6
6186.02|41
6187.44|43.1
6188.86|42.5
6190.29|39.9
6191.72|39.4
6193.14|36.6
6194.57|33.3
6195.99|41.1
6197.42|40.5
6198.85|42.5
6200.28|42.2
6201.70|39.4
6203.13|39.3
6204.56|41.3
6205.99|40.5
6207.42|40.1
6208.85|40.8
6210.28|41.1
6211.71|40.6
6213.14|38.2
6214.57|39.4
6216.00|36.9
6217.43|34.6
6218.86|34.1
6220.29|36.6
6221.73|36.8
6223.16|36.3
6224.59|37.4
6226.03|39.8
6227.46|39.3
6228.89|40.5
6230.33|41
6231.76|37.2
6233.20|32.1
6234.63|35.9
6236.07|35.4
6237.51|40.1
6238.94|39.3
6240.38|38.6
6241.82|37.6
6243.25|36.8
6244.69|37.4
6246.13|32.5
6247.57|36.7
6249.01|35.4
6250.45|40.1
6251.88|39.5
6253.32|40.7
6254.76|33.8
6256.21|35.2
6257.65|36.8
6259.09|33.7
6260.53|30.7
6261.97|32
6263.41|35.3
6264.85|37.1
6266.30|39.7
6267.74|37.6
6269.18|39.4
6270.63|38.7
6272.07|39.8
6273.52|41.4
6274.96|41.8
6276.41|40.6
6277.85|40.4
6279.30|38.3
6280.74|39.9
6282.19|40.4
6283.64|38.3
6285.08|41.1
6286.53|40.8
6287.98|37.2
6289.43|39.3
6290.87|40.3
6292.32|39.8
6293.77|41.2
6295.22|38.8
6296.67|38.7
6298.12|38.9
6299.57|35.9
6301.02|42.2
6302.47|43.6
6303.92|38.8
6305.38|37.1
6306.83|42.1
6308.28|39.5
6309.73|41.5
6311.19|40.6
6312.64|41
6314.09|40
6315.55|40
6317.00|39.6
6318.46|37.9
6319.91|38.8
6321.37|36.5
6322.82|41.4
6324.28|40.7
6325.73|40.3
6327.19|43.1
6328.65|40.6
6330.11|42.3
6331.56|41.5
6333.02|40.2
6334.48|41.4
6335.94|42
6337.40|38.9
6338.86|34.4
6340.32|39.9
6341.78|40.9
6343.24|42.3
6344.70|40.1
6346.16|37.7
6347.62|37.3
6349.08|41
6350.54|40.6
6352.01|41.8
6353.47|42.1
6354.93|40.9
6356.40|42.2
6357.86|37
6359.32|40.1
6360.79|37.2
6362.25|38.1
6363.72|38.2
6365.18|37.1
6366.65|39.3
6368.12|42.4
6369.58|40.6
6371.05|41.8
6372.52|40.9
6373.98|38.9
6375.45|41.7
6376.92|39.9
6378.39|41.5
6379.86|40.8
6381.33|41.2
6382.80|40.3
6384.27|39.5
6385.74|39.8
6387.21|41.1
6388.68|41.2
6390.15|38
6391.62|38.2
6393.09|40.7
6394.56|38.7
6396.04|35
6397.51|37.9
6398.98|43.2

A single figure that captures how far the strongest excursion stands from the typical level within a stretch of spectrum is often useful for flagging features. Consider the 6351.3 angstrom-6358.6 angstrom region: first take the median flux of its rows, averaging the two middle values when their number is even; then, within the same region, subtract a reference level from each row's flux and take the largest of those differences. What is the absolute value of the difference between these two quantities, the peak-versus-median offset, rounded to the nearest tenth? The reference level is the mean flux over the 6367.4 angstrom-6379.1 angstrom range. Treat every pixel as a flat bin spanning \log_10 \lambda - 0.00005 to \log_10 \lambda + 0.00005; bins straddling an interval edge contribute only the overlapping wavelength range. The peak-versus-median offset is 40.6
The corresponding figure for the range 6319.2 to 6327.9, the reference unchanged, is 38.4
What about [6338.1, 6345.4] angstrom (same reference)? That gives 38.8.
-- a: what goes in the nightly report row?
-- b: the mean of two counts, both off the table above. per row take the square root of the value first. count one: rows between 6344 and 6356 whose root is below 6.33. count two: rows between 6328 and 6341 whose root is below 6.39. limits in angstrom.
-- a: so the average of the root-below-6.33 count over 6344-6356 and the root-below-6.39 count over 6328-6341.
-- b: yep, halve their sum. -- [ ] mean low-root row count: 3.5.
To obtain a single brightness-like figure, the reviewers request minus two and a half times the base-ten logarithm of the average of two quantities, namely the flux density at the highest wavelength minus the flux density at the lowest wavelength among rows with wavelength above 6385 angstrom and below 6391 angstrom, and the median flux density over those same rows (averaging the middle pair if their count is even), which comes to -3.22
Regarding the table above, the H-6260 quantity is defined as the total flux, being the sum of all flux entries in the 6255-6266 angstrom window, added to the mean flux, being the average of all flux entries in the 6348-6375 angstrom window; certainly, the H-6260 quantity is 281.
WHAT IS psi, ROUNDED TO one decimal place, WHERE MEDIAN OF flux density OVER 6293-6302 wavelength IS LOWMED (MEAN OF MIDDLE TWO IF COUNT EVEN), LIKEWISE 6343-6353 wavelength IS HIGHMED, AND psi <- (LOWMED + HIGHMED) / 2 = 39.7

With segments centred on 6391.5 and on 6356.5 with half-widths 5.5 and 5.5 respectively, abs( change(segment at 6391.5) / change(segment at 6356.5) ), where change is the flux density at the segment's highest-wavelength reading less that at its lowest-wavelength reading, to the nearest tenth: 1.3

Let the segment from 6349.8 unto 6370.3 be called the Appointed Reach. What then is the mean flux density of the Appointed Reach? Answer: 39.8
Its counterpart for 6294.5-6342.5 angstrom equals 40.0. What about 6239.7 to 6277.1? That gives 37.3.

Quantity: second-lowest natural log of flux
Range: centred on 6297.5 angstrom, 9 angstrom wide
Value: 3.66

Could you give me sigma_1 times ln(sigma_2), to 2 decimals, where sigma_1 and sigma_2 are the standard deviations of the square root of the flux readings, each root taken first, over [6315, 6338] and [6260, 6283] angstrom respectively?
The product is -0.18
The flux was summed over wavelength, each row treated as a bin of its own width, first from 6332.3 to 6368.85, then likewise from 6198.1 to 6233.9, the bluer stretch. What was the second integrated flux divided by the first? 0.95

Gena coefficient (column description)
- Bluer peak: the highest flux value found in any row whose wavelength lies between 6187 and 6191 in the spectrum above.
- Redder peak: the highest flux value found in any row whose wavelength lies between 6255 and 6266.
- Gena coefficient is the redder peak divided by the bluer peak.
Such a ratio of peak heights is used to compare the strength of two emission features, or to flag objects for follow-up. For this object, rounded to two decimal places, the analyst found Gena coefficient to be 0.86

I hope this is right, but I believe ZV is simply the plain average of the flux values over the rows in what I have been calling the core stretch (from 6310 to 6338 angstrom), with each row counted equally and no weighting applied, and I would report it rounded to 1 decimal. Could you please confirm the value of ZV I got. 40.4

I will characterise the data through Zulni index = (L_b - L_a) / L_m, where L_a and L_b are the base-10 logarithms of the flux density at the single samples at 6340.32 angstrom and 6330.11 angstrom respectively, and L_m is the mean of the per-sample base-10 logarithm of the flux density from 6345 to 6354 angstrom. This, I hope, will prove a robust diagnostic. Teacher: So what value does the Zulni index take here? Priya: 0.016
